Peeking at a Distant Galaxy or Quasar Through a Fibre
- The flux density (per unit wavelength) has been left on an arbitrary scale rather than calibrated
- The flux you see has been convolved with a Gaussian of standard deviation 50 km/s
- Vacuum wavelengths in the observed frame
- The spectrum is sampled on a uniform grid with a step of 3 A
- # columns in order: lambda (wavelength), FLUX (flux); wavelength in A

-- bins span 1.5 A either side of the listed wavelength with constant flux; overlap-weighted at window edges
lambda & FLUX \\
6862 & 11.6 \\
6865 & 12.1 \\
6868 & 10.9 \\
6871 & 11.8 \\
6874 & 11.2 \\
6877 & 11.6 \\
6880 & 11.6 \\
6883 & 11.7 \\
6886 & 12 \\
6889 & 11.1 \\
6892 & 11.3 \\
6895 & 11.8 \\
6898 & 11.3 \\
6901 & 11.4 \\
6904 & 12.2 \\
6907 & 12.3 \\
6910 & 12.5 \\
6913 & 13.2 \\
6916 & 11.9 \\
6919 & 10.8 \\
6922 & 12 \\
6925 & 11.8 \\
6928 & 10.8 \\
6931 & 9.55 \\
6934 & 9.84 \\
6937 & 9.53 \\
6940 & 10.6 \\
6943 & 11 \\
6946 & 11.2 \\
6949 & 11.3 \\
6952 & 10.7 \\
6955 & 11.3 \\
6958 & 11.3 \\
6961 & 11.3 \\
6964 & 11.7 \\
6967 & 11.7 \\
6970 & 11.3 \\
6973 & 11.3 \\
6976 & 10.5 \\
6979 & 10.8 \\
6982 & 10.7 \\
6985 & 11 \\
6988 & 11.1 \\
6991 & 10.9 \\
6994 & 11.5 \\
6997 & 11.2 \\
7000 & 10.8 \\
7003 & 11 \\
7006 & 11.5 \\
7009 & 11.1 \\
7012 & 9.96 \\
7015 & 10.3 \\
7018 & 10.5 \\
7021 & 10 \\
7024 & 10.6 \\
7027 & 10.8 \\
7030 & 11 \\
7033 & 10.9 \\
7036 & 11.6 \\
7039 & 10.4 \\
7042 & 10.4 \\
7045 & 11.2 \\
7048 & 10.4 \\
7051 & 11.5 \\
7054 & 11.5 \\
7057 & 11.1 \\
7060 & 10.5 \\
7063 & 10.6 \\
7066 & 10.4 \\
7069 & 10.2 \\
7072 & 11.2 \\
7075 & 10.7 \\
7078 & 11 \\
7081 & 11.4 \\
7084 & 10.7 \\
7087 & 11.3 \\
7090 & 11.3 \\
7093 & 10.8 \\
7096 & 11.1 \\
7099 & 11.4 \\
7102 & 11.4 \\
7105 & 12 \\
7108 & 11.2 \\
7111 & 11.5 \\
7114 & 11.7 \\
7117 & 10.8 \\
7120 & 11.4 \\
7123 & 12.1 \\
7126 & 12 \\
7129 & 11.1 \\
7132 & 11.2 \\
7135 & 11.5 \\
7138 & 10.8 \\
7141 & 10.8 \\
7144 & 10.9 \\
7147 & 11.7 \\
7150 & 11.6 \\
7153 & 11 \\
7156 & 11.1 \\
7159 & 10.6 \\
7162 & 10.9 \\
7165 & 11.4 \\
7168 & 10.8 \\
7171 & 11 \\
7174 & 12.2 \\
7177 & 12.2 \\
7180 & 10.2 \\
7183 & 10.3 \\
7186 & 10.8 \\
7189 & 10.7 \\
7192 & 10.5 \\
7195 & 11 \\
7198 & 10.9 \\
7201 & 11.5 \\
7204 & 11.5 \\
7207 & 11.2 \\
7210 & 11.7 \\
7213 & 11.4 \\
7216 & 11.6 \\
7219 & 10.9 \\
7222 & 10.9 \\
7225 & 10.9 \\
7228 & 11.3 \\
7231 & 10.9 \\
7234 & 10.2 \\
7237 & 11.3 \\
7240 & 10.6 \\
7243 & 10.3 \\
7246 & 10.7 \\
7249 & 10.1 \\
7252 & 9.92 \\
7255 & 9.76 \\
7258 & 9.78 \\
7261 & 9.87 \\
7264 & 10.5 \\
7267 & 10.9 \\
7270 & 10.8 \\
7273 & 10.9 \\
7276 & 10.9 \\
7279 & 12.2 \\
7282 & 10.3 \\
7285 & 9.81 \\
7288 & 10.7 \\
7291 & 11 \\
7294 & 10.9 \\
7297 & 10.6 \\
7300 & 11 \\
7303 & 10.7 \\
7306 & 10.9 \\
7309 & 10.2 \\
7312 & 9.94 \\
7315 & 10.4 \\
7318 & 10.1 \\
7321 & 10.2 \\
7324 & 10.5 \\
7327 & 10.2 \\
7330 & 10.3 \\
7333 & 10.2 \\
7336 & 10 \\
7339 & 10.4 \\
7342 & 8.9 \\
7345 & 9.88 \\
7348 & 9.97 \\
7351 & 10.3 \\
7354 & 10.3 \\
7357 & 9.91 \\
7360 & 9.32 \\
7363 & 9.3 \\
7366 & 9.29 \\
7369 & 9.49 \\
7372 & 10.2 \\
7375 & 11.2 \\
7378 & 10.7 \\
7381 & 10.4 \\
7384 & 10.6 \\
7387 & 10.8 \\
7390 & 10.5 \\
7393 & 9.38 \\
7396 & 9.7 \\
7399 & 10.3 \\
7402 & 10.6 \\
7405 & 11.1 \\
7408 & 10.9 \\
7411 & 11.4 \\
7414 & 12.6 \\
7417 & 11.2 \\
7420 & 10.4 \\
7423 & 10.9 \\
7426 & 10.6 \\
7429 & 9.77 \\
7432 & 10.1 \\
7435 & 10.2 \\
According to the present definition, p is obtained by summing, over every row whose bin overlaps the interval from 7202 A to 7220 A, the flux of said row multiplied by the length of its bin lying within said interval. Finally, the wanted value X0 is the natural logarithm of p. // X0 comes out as 5.3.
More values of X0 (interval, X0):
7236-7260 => 5.5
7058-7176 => 7.2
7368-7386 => 5.2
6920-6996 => 6.7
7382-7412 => 5.8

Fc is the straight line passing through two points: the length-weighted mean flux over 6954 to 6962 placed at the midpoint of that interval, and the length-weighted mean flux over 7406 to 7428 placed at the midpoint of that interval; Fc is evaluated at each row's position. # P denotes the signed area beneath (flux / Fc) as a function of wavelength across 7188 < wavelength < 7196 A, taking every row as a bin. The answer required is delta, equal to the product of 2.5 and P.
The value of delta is 19.1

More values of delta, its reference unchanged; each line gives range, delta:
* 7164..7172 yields 19.7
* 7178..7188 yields 23.5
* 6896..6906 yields 25.8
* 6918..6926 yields 20.4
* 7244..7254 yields 22.9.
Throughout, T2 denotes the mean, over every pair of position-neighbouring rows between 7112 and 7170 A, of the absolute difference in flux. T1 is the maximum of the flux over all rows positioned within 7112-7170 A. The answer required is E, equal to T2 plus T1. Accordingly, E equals 12.5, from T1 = 12.1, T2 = 0.44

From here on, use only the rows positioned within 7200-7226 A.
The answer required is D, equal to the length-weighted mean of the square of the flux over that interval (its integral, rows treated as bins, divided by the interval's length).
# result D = 128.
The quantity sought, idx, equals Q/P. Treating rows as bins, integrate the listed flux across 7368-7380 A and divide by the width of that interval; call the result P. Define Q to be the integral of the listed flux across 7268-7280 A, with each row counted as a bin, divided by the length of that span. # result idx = 1.068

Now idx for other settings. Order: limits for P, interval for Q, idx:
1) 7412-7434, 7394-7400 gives 0.919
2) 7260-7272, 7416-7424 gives 1.023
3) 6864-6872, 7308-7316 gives 0.880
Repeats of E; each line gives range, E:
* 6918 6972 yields 12.5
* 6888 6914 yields 13.6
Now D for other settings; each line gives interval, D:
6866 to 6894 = 132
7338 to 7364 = 96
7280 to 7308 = 114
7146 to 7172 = 124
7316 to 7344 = 102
